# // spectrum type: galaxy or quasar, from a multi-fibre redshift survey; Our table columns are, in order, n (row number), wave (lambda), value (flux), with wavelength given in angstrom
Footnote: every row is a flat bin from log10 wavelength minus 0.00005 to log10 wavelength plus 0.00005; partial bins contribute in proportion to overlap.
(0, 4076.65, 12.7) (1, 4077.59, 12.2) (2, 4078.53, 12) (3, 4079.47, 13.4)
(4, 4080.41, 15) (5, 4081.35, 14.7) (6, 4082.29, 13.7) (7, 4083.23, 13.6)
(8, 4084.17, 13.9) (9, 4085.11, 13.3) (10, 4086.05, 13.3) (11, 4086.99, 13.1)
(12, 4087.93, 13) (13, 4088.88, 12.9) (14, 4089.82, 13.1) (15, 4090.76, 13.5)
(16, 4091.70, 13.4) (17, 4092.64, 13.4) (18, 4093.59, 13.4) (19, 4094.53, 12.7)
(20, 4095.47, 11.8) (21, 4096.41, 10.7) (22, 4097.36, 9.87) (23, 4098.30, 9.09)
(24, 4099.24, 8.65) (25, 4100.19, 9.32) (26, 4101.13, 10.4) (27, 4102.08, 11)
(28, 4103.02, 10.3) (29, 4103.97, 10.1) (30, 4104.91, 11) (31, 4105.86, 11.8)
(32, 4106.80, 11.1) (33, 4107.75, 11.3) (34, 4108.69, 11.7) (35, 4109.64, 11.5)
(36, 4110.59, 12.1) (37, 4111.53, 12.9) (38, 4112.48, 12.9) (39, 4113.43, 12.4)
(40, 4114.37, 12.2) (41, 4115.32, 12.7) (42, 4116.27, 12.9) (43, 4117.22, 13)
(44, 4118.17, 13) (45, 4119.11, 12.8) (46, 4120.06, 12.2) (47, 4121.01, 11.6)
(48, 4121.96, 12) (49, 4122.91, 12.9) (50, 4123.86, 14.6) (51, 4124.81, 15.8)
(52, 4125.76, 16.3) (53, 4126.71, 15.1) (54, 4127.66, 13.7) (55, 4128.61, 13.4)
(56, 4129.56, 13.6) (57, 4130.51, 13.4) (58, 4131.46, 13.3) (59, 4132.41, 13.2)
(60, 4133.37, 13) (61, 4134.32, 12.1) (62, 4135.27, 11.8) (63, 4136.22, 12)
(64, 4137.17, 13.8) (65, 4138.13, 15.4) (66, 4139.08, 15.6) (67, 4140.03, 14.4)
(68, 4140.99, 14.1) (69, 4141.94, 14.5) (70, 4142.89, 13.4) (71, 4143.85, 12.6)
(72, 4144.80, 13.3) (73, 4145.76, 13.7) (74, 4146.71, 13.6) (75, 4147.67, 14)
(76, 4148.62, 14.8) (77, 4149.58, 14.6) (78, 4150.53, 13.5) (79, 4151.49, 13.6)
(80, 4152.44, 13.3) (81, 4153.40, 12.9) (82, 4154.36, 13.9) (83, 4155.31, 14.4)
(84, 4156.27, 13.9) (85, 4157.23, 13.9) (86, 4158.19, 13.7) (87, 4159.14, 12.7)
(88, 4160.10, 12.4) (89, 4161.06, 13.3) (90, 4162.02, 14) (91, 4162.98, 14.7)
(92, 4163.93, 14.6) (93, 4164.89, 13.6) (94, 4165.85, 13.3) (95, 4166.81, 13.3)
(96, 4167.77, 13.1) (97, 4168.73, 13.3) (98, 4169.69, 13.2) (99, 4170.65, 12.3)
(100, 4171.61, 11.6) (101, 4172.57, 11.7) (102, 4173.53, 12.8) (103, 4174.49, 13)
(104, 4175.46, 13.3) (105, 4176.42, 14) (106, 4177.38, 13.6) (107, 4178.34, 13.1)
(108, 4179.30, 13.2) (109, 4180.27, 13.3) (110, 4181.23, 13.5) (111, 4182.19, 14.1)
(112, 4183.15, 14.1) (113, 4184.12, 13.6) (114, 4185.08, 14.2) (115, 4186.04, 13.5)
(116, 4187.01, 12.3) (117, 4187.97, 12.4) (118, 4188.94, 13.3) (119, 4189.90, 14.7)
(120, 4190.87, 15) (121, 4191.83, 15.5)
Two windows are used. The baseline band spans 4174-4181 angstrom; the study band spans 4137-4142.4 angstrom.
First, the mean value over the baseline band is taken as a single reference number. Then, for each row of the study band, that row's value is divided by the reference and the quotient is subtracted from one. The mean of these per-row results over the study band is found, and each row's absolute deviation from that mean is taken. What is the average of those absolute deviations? 0.0433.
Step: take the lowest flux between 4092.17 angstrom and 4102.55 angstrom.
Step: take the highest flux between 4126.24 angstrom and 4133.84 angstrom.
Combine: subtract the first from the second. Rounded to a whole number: 6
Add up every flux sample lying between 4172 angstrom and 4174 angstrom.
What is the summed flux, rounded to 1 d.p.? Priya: 24.5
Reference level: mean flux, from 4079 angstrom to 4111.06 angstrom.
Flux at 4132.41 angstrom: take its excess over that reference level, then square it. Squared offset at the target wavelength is 1.2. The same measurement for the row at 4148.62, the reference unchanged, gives 7.3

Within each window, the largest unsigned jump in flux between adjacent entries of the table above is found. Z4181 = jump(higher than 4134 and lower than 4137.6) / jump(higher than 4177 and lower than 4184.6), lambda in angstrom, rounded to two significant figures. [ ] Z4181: 3.0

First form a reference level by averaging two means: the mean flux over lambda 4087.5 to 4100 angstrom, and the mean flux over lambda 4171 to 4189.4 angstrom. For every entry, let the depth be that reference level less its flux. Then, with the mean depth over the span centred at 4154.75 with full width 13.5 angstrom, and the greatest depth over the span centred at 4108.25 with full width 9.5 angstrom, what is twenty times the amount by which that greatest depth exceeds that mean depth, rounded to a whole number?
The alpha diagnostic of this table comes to 71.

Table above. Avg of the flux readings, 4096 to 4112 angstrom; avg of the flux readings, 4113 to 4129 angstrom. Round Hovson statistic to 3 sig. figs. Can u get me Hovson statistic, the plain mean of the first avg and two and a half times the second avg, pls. 22.0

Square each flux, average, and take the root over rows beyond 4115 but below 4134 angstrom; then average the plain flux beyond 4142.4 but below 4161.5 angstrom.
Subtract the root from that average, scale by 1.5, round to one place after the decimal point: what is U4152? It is 0.1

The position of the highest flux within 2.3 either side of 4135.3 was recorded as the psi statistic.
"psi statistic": 4137.17 angstrom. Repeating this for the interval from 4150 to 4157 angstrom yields 4155.31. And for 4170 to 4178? 4176.42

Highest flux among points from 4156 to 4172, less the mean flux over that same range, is 1.4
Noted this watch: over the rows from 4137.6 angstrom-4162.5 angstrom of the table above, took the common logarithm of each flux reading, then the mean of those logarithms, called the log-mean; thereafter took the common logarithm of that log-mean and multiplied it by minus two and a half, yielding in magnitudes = -0.14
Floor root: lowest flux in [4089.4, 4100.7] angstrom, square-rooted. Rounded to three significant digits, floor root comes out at 2.94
